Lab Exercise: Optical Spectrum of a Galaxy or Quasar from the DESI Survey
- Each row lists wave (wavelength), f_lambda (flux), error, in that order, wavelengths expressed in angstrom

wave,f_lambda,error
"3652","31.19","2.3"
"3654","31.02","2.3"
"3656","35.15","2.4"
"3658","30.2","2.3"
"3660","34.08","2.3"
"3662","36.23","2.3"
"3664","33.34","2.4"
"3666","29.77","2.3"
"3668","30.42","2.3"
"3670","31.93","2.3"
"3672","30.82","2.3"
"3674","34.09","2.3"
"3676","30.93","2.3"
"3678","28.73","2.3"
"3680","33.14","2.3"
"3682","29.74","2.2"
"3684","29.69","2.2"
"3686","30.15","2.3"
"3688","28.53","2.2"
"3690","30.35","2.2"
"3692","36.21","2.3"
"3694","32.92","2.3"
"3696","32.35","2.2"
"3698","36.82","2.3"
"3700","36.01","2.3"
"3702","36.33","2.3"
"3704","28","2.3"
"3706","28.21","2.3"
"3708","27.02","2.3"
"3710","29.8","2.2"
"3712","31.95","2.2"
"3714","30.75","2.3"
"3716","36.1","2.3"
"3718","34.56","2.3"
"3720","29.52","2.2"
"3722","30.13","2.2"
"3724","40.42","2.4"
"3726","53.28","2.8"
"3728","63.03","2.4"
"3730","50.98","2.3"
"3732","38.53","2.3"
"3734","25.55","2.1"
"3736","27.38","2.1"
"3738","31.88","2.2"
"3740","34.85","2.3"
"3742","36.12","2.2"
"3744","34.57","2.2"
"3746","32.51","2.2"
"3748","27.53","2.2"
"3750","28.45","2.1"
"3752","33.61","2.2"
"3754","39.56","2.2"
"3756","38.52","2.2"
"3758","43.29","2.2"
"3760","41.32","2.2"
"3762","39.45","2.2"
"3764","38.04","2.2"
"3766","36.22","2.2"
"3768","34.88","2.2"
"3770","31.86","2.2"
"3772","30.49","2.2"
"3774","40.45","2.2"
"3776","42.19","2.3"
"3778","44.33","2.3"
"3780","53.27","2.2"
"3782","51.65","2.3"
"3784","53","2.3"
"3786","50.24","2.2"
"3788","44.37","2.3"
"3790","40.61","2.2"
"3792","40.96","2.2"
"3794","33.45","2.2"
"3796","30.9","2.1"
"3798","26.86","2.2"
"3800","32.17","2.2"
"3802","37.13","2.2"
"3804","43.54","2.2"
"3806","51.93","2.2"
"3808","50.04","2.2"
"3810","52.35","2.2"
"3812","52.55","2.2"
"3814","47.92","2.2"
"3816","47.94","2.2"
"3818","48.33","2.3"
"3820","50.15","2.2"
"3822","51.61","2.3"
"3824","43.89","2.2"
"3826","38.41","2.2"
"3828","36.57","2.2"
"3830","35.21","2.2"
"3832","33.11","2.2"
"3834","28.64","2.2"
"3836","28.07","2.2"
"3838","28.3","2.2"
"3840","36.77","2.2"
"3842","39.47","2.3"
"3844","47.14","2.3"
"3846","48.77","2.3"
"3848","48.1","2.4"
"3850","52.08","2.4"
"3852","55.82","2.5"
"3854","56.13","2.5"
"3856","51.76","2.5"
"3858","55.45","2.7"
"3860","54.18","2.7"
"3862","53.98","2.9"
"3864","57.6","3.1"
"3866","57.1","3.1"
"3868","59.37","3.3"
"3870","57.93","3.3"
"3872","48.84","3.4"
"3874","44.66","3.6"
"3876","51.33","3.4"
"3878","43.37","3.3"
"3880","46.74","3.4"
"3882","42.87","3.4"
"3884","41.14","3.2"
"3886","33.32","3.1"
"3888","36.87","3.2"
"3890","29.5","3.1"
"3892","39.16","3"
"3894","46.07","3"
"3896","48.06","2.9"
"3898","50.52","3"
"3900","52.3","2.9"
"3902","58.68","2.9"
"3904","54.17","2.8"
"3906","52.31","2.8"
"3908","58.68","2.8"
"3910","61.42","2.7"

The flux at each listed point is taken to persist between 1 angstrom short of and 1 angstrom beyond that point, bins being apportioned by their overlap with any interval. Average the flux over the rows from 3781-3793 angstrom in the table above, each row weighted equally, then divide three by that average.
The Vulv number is 0.064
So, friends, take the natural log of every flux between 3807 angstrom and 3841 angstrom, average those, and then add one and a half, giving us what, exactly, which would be 5.21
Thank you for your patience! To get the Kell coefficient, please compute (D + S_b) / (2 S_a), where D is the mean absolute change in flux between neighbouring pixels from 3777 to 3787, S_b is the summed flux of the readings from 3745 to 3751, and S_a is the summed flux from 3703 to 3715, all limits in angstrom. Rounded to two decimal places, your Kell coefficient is 0.26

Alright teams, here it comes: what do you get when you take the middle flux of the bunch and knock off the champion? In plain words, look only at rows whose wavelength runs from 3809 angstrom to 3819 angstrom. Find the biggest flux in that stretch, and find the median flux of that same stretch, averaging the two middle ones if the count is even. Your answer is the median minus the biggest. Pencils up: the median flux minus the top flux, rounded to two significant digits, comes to -4.2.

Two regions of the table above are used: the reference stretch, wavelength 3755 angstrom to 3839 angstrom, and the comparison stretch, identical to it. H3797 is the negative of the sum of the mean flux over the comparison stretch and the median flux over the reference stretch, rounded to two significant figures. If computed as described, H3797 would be -82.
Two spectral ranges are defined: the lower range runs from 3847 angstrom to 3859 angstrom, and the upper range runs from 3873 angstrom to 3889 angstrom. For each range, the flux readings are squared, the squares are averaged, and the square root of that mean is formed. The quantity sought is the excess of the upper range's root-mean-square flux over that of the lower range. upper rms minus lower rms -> -10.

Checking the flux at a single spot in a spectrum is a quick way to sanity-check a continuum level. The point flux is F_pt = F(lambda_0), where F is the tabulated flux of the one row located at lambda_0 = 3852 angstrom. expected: 55.82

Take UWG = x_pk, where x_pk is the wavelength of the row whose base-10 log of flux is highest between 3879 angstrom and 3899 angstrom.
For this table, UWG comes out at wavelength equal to 3898 angstrom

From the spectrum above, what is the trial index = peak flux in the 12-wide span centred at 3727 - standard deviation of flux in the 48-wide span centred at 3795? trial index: 55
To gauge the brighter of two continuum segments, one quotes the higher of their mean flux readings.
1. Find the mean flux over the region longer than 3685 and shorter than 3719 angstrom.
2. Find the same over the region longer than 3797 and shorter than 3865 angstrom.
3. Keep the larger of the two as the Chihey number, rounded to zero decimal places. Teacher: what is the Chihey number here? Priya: 45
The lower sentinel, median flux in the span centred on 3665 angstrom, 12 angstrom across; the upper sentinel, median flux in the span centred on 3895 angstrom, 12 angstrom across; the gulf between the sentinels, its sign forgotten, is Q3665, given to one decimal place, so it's 14.4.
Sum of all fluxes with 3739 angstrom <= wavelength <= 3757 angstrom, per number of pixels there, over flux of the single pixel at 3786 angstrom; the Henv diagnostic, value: 0.68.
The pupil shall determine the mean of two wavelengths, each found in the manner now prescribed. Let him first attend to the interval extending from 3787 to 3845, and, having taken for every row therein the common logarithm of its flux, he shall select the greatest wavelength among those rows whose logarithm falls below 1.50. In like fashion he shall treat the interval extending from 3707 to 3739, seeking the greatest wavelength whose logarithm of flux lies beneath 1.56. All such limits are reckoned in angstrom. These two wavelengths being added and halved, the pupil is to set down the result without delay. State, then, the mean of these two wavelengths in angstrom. 3788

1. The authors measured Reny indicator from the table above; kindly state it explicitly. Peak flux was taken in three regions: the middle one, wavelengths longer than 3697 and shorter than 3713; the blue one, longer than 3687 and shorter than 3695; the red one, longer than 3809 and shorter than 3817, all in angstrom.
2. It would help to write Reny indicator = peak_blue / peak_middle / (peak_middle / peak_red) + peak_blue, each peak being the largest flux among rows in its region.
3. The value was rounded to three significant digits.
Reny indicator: 37.6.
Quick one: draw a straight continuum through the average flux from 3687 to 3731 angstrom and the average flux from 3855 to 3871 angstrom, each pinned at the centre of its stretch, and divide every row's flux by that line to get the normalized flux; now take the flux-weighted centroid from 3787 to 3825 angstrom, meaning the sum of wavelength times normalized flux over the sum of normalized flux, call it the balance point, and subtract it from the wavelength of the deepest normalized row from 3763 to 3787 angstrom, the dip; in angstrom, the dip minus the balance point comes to -34.9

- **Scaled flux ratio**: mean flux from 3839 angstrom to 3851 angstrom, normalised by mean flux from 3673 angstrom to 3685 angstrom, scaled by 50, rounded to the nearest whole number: 73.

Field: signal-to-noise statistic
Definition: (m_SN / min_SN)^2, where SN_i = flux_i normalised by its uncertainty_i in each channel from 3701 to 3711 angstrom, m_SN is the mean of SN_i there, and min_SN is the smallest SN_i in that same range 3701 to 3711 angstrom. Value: 1.24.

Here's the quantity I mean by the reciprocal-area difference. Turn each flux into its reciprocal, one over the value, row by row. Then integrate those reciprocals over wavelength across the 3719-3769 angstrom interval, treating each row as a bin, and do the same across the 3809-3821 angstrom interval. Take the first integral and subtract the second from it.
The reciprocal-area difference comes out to 1.2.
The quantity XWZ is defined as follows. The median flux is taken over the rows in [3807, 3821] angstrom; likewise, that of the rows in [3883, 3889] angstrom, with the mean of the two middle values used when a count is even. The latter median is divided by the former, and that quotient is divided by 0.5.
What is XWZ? 1.5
